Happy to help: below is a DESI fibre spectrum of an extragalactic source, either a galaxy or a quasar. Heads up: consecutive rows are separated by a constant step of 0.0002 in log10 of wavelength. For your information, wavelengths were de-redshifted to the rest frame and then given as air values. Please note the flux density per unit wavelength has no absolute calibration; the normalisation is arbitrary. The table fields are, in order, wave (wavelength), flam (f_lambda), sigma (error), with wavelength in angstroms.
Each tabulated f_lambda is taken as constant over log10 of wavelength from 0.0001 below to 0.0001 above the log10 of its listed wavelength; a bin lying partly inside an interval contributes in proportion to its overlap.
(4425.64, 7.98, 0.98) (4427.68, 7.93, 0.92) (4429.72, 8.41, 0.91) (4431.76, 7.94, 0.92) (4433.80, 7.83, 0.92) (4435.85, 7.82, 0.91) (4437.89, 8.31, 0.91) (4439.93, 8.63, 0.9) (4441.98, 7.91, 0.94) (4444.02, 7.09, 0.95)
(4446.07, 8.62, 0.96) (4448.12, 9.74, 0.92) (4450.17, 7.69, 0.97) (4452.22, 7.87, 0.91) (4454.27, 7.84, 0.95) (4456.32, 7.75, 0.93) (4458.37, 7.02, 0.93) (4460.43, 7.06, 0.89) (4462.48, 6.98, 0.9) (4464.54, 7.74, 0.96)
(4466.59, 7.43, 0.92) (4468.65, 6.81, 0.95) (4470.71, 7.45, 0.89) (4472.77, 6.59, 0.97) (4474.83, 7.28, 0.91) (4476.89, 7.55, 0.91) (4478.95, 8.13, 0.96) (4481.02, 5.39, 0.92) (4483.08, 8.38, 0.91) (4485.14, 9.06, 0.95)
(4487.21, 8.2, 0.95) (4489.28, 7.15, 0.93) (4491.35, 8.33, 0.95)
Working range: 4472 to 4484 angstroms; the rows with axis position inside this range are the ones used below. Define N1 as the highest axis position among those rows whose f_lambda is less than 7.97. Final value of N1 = 4481.02 angstroms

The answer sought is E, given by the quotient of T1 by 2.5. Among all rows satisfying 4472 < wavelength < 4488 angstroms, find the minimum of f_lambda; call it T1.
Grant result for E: 2.16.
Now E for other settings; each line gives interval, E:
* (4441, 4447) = 2.84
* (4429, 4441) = 3.13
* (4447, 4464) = 2.79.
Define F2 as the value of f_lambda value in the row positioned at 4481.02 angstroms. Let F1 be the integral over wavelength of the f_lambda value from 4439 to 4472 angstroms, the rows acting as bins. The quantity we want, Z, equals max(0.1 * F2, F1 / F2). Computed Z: 47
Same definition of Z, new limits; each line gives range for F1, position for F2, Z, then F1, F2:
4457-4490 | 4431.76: 31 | 244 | 7.94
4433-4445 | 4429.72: 11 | 95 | 8.41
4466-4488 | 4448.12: 17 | 164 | 9.74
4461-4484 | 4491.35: 20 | 167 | 8.33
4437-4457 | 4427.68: 21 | 163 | 7.93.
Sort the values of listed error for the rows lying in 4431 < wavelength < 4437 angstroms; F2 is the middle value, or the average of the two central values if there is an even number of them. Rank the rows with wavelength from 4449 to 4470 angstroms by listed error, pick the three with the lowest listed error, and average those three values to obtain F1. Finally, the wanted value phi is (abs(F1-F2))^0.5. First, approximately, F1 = 0.900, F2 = 0.920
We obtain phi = 0.14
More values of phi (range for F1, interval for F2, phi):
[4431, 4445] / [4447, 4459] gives 0.15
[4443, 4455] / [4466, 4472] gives 0.08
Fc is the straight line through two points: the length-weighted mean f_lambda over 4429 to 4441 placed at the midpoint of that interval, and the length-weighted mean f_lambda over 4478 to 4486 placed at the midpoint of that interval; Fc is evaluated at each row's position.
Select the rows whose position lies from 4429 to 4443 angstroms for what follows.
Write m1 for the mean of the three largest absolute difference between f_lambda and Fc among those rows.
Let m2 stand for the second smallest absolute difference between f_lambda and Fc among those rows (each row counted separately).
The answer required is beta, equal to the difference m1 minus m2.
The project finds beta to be 0.20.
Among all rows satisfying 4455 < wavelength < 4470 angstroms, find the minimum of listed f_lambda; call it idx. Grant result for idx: 6.81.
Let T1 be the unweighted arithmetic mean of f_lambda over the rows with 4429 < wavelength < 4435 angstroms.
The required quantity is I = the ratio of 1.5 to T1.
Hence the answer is 0.186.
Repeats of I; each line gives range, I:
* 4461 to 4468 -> 0.203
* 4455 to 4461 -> 0.206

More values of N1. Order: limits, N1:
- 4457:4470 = 4468.65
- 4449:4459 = 4458.37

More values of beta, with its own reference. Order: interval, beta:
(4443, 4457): 0.96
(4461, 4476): 0.68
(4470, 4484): 1.04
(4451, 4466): 0.76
